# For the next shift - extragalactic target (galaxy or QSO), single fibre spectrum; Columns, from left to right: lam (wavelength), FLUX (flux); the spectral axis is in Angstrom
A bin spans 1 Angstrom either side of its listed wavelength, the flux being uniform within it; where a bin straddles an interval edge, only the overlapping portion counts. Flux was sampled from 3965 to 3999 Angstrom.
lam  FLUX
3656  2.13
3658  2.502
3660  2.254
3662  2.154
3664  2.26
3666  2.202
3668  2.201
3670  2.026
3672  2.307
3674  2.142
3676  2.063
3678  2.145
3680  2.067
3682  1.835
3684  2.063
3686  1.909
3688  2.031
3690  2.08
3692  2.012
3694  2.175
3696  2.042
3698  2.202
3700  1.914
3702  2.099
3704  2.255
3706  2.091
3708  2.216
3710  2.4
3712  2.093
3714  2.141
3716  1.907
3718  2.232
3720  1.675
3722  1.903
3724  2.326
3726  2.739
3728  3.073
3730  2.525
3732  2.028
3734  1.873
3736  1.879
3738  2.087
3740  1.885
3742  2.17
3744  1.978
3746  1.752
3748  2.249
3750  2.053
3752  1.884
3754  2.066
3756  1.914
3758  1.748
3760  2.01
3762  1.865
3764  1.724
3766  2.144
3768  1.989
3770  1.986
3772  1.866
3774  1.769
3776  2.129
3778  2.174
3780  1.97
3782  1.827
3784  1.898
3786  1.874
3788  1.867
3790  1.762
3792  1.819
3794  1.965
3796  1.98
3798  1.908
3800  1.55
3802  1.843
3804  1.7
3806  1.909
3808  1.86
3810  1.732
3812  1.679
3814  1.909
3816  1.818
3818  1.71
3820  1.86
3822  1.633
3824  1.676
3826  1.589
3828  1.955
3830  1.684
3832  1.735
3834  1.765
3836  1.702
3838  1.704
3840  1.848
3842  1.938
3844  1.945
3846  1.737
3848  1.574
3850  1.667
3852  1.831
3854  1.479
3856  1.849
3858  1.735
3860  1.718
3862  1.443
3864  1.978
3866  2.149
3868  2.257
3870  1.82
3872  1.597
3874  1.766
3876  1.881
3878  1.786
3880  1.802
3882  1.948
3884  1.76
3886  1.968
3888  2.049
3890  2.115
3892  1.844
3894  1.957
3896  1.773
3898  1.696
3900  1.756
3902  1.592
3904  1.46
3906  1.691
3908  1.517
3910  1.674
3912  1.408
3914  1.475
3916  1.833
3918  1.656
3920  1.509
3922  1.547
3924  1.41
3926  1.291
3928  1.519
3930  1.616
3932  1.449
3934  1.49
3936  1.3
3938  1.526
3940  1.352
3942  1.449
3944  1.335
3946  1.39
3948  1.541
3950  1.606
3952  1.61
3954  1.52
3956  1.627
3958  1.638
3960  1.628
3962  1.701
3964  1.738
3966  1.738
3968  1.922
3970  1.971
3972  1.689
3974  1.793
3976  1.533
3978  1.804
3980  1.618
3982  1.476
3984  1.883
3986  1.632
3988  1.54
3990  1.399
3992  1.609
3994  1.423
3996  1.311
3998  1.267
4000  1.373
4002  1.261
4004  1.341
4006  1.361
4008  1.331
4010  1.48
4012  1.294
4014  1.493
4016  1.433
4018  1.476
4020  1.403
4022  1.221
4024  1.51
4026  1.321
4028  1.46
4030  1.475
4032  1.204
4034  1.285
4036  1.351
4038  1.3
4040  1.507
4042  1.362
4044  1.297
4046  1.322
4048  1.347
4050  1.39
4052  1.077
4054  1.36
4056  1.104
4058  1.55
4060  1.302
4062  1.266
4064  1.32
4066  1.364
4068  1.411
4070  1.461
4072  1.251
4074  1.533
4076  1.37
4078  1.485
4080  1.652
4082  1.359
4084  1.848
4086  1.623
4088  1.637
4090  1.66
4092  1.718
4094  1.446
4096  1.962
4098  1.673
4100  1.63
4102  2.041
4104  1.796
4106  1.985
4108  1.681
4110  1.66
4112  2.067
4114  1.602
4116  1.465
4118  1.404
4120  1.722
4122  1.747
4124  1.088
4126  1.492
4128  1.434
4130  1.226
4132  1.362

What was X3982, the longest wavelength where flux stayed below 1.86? 3998 Angstrom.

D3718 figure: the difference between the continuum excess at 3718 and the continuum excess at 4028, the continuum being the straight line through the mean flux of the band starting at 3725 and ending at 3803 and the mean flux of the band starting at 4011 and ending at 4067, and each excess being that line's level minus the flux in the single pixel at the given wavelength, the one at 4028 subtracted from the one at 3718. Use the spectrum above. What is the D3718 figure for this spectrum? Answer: -0.04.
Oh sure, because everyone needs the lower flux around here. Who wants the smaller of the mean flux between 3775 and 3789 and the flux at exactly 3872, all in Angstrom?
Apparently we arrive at 1.60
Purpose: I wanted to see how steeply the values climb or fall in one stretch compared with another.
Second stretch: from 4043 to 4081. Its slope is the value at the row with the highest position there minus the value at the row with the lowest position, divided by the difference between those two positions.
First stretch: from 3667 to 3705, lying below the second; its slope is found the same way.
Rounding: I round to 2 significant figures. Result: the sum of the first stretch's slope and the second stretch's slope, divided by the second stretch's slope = 1.2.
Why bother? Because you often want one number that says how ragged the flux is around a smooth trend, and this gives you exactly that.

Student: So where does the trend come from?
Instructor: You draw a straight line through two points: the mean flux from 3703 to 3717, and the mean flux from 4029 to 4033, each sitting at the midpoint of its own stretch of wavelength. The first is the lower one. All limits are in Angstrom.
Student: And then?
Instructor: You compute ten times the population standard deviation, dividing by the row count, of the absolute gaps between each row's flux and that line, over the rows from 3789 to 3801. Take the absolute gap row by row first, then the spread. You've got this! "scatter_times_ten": 1.26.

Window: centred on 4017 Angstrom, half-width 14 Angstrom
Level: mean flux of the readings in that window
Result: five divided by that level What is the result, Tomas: 3.6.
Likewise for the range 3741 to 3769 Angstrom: 2.5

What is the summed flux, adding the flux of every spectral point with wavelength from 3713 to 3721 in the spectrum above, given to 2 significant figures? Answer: 8.0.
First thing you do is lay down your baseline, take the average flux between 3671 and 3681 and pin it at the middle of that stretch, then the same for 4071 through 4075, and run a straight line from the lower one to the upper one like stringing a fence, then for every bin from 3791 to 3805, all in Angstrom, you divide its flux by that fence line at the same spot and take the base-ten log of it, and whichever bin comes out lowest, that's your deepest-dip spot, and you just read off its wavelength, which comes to 3800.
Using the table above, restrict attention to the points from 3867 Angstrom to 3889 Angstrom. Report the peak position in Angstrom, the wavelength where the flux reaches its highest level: 3868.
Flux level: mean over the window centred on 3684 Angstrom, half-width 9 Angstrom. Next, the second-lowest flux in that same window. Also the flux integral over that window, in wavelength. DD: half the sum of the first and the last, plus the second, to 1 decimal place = 21.1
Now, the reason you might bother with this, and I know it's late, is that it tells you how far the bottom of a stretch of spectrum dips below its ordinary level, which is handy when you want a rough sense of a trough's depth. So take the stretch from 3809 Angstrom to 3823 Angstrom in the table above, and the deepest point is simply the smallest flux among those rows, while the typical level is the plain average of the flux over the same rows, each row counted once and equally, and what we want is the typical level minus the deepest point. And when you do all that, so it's 0.13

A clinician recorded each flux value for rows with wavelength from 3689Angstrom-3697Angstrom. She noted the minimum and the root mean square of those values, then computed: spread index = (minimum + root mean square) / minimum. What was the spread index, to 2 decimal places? 2.03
